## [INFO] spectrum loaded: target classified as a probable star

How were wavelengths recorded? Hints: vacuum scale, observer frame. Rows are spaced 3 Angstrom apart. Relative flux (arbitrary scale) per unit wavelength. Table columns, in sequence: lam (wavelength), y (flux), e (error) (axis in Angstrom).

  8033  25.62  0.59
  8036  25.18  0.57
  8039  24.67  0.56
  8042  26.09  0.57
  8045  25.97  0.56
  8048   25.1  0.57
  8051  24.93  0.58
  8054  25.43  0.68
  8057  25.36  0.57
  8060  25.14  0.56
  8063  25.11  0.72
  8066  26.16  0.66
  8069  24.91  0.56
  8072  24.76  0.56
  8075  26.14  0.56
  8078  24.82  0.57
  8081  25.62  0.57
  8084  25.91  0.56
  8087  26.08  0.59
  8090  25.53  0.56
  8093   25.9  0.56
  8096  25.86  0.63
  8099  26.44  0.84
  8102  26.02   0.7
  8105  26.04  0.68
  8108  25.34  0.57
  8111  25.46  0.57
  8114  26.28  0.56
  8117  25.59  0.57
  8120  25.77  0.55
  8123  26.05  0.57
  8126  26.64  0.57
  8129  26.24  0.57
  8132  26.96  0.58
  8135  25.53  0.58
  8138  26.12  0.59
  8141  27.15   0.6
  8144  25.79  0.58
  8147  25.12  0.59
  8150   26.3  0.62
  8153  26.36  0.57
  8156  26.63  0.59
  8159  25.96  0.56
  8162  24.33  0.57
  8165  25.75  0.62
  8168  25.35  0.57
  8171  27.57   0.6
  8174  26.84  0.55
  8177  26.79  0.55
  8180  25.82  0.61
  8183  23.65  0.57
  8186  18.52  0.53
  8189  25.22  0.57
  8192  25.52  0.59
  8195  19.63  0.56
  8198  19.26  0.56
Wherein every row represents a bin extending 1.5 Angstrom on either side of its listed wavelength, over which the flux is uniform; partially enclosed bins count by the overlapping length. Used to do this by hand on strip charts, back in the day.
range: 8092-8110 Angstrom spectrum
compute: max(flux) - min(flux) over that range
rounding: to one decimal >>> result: 1.1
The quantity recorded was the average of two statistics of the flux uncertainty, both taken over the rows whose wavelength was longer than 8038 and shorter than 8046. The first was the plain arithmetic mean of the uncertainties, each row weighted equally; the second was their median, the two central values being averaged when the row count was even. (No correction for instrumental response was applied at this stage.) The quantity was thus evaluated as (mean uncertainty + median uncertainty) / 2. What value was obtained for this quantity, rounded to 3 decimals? 0.562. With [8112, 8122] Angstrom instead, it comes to 0.560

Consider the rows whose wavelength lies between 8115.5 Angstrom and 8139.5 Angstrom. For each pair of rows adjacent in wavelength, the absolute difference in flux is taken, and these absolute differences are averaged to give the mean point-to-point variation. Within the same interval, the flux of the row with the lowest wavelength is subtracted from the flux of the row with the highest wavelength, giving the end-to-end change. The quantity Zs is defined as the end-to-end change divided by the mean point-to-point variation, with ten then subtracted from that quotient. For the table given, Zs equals -9.1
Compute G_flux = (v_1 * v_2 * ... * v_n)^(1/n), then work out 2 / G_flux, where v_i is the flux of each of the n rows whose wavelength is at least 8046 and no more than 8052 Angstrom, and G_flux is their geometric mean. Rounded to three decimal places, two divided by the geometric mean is 0.080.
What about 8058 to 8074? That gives 0.079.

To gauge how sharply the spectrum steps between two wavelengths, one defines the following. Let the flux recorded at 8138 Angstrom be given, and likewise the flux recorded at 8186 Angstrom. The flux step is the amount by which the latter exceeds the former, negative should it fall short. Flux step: -7.6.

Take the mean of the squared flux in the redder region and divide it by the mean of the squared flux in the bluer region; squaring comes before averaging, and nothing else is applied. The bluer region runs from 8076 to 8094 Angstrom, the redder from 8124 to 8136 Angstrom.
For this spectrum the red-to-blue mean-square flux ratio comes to 1.06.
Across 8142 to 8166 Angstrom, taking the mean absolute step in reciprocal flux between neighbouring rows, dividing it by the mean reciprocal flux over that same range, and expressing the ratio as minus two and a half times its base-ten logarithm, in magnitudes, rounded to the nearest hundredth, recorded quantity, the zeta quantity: 3.69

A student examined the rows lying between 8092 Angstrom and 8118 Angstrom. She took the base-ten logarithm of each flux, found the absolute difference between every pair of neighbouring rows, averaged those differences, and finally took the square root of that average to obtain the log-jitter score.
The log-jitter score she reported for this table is 0.084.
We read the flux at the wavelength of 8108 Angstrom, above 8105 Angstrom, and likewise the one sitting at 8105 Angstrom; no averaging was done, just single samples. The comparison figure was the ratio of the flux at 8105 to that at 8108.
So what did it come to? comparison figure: 1.03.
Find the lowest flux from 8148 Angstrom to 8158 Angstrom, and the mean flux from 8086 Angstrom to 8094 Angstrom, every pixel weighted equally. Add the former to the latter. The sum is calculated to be 52.1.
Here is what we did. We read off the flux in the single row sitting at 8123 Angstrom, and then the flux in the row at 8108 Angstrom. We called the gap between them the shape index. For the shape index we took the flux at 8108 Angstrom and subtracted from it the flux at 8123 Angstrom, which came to -0.71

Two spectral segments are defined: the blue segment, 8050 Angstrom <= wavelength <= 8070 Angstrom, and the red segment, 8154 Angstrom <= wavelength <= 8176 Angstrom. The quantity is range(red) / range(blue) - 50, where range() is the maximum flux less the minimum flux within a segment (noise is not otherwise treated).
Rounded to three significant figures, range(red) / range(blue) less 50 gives -47.4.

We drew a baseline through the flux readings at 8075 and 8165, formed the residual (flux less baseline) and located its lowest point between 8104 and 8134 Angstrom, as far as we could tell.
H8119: 8108 Angstrom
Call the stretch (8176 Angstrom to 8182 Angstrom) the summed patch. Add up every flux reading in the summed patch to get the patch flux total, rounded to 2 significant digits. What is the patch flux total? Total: 53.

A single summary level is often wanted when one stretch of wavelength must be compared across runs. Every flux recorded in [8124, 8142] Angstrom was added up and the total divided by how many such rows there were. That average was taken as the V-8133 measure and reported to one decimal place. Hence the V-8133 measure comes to 26.4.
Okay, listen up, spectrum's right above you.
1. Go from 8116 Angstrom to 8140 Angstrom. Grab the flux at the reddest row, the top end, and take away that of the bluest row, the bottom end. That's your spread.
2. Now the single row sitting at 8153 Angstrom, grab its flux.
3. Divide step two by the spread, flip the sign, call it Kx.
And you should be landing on -50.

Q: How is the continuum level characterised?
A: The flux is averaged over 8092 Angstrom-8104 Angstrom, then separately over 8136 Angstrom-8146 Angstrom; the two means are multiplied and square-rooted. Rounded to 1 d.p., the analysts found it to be 26.2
